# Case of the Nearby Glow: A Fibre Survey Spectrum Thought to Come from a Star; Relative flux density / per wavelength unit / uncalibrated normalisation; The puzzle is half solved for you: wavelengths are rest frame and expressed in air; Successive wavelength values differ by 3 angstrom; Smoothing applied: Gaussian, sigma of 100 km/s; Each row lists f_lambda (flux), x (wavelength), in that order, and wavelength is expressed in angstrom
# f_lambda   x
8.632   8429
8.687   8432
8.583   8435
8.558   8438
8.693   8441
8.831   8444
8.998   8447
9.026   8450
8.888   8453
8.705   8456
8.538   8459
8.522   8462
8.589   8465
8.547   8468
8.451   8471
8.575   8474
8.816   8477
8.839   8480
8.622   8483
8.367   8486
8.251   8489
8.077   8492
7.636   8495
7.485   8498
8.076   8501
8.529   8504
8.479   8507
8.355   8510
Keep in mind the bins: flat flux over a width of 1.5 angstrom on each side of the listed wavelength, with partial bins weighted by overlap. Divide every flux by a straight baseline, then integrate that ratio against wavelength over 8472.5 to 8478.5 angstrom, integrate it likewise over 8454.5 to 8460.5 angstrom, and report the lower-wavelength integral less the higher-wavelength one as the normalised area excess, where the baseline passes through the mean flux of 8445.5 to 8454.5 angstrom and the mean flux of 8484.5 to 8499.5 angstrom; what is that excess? -0.36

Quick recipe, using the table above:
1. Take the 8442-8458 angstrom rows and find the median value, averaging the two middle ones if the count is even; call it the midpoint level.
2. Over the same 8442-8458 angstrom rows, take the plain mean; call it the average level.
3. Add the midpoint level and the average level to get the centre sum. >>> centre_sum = 17.8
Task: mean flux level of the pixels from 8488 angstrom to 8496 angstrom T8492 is 8.0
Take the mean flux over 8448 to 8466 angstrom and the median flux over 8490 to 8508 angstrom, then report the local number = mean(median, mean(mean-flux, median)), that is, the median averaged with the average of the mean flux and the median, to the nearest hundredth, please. 8.24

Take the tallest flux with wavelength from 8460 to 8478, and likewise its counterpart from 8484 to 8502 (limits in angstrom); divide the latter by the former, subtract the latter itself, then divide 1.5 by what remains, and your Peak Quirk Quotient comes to -0.202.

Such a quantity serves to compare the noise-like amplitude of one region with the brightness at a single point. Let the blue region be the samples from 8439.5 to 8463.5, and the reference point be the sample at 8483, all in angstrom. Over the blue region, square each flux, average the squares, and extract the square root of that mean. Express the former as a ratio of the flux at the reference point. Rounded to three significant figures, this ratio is 1.02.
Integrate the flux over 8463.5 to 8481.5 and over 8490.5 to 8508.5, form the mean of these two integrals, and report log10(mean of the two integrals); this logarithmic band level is 2.18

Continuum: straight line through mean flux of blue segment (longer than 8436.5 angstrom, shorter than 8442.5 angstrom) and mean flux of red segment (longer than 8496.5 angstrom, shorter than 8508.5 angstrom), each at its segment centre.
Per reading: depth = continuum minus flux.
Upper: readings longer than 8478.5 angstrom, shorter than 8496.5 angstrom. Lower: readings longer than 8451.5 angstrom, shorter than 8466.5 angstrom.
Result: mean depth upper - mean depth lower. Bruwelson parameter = 0.13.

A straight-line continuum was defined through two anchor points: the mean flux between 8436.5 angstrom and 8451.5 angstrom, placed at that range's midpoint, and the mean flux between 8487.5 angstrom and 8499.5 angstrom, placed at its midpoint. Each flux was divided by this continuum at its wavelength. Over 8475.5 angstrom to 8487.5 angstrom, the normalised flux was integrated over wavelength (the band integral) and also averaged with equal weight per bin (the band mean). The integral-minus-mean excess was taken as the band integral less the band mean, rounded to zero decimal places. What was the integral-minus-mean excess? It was 12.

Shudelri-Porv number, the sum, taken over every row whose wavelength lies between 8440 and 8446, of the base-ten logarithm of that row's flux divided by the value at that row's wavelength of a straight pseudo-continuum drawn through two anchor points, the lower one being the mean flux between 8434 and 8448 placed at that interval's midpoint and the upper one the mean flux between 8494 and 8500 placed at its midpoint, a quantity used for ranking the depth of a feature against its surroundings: 0.006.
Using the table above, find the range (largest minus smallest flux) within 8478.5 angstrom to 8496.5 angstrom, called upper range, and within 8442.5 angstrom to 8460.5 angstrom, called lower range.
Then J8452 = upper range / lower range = 2.5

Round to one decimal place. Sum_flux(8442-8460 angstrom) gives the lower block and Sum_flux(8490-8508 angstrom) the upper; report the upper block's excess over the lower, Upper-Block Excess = -4.7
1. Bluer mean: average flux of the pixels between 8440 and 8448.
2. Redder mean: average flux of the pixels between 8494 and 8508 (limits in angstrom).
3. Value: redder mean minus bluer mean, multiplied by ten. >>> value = -8.0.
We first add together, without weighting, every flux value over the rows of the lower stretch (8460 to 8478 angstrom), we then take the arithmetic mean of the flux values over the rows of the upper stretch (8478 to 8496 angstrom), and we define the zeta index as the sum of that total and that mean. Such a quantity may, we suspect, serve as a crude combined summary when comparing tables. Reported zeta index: 59.8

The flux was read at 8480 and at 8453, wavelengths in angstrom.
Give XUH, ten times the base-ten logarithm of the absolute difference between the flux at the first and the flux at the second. -13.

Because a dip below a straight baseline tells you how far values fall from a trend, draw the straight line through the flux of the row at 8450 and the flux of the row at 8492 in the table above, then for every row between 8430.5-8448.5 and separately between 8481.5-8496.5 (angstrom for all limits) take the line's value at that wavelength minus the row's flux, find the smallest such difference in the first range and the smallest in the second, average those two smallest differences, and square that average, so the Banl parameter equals 0.015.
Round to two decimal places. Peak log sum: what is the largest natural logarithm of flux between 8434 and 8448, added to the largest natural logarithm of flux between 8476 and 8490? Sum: 4.38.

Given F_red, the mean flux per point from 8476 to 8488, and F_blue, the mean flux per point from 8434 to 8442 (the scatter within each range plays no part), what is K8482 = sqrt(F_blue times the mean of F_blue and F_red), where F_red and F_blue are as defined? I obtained 8.62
